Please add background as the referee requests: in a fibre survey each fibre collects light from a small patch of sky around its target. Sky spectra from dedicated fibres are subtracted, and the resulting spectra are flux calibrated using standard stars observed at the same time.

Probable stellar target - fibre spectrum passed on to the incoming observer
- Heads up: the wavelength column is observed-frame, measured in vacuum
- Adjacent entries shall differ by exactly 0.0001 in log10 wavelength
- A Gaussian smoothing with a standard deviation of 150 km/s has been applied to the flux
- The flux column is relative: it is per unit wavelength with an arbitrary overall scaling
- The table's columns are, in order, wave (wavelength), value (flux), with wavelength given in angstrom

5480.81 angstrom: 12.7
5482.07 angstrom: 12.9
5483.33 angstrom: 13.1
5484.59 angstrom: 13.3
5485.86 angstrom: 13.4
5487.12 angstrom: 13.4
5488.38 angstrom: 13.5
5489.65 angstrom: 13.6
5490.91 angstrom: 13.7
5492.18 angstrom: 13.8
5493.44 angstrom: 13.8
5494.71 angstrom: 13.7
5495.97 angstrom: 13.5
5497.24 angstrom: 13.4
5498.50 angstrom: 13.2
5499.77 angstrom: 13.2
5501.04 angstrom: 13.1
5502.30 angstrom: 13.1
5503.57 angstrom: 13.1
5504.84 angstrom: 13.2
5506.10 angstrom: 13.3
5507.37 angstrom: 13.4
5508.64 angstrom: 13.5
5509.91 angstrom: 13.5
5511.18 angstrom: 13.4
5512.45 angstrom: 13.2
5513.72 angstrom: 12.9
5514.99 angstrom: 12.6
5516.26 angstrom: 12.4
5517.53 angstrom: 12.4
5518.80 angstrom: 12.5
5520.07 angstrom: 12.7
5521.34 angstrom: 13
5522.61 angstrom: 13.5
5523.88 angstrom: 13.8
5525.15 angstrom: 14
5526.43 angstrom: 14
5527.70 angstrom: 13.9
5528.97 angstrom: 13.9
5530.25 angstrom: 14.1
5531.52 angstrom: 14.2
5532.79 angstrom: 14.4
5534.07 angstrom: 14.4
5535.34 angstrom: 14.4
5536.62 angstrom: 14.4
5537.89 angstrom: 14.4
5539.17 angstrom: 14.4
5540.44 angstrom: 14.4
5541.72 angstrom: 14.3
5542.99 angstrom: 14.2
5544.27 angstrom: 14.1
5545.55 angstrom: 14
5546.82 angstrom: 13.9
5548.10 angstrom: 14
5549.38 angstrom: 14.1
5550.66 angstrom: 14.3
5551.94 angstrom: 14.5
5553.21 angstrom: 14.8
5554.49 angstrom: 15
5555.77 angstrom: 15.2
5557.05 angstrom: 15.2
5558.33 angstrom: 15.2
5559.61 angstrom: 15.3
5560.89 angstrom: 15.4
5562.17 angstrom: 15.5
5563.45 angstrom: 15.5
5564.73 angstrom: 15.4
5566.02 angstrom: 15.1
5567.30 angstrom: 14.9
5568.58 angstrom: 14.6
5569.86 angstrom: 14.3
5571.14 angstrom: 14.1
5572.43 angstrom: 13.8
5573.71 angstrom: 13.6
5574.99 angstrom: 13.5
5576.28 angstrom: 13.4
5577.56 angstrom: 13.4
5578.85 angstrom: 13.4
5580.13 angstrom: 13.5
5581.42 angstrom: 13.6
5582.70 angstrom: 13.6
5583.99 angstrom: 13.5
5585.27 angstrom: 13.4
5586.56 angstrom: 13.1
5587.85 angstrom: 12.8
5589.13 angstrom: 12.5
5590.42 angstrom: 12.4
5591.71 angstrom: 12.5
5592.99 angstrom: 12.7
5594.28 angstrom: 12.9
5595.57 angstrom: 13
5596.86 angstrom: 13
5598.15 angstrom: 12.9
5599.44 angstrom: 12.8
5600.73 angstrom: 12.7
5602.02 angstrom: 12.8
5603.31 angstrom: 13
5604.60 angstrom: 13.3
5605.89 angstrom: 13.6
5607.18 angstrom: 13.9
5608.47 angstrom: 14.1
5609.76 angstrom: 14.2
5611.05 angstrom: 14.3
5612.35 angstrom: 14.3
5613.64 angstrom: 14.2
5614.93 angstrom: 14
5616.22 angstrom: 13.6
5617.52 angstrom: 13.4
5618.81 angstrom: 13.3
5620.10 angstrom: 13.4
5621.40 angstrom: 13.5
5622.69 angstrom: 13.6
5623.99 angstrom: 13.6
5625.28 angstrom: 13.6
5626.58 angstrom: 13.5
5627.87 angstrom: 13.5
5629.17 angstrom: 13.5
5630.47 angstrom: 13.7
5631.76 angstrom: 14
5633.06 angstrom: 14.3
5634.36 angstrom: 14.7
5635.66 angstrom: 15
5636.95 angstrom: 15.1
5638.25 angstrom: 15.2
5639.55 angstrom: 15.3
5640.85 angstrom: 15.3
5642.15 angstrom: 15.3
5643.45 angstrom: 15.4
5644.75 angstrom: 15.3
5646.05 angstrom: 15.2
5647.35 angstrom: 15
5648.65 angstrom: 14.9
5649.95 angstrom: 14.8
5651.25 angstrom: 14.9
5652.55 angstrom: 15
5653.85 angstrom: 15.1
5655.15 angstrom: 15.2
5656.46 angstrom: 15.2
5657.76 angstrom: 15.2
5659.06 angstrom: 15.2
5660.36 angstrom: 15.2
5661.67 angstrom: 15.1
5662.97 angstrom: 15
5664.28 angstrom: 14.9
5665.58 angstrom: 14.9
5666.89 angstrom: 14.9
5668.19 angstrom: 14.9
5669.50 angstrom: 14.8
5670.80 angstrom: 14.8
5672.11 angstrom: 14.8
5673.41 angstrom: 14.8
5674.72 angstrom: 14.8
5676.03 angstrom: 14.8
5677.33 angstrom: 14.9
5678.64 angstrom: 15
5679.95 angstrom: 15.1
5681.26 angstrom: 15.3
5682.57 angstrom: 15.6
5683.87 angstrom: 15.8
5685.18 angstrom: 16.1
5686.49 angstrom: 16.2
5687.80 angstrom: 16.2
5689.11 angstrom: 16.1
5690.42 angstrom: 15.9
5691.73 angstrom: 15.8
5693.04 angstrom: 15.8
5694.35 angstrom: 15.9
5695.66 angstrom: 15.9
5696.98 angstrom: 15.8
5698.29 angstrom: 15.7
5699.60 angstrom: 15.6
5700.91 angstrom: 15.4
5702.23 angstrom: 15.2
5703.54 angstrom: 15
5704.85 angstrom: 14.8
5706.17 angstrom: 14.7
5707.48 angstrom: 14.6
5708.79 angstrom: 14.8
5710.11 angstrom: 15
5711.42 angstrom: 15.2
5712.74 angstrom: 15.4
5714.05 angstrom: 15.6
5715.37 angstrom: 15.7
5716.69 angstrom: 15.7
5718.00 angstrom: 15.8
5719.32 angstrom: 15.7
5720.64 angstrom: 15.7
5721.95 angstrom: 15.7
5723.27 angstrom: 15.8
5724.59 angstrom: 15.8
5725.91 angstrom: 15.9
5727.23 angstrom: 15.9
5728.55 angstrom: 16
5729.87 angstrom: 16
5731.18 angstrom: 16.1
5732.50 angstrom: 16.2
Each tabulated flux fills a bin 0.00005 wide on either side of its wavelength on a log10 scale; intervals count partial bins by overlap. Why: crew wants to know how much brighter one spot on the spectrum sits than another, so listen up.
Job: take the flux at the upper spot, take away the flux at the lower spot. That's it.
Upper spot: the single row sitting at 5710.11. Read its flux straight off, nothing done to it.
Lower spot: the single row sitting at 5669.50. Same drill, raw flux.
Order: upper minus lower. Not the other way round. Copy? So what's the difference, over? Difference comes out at 0.2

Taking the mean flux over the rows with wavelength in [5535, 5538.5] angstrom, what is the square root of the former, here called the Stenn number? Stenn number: 3.79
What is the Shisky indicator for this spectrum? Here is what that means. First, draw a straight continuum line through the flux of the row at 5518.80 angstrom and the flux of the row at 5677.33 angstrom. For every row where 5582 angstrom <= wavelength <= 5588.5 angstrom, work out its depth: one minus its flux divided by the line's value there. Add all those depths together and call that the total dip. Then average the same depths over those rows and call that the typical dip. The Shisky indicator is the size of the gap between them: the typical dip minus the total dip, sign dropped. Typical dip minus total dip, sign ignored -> 0.1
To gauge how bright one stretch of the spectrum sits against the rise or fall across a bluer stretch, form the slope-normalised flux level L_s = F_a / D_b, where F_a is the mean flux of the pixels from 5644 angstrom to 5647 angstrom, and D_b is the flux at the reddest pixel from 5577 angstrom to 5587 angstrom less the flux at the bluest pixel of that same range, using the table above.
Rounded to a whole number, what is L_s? -51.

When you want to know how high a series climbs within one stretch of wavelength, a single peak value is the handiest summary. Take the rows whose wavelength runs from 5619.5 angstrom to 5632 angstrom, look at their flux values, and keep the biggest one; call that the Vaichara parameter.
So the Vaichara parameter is 14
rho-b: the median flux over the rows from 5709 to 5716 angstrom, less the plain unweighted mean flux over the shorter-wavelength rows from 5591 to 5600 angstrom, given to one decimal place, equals 2.6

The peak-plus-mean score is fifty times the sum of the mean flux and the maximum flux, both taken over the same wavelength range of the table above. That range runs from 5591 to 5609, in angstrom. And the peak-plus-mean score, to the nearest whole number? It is 1359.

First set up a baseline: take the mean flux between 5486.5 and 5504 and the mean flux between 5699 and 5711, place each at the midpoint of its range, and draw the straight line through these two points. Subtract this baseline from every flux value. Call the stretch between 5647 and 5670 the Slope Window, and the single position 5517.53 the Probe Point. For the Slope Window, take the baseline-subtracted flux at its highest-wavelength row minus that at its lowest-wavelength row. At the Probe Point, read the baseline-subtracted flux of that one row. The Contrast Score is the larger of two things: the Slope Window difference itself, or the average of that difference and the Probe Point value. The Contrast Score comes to -0.4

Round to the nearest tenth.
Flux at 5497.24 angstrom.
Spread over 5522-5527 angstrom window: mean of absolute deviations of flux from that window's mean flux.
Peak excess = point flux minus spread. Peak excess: 13.2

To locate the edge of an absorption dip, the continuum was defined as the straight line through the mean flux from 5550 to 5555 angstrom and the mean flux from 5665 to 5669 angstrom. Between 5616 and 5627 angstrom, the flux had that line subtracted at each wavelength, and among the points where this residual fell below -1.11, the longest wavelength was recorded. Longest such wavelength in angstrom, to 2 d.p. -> 5626.58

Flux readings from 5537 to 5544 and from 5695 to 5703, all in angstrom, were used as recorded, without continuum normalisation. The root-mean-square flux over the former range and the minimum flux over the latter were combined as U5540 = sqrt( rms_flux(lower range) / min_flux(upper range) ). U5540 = 0.97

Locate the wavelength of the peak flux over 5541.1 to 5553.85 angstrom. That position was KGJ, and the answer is 5553.21 angstrom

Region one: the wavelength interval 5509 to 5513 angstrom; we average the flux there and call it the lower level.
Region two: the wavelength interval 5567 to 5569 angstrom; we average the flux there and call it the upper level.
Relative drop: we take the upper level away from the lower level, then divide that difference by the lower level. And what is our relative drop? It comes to -0.10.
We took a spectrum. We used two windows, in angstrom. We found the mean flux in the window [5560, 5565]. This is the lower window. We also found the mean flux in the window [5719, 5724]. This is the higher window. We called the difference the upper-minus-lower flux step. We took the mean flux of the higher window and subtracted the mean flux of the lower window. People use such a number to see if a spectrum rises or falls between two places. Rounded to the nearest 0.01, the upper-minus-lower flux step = 0.27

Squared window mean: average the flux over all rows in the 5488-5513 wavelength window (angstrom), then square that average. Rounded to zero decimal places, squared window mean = 180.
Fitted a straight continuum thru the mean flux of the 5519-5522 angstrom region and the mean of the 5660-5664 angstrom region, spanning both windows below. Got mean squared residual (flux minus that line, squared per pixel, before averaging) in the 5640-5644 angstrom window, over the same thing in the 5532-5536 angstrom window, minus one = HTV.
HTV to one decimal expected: -0.8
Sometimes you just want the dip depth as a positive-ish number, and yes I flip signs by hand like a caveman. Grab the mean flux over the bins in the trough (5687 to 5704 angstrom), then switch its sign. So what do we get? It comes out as -15.7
